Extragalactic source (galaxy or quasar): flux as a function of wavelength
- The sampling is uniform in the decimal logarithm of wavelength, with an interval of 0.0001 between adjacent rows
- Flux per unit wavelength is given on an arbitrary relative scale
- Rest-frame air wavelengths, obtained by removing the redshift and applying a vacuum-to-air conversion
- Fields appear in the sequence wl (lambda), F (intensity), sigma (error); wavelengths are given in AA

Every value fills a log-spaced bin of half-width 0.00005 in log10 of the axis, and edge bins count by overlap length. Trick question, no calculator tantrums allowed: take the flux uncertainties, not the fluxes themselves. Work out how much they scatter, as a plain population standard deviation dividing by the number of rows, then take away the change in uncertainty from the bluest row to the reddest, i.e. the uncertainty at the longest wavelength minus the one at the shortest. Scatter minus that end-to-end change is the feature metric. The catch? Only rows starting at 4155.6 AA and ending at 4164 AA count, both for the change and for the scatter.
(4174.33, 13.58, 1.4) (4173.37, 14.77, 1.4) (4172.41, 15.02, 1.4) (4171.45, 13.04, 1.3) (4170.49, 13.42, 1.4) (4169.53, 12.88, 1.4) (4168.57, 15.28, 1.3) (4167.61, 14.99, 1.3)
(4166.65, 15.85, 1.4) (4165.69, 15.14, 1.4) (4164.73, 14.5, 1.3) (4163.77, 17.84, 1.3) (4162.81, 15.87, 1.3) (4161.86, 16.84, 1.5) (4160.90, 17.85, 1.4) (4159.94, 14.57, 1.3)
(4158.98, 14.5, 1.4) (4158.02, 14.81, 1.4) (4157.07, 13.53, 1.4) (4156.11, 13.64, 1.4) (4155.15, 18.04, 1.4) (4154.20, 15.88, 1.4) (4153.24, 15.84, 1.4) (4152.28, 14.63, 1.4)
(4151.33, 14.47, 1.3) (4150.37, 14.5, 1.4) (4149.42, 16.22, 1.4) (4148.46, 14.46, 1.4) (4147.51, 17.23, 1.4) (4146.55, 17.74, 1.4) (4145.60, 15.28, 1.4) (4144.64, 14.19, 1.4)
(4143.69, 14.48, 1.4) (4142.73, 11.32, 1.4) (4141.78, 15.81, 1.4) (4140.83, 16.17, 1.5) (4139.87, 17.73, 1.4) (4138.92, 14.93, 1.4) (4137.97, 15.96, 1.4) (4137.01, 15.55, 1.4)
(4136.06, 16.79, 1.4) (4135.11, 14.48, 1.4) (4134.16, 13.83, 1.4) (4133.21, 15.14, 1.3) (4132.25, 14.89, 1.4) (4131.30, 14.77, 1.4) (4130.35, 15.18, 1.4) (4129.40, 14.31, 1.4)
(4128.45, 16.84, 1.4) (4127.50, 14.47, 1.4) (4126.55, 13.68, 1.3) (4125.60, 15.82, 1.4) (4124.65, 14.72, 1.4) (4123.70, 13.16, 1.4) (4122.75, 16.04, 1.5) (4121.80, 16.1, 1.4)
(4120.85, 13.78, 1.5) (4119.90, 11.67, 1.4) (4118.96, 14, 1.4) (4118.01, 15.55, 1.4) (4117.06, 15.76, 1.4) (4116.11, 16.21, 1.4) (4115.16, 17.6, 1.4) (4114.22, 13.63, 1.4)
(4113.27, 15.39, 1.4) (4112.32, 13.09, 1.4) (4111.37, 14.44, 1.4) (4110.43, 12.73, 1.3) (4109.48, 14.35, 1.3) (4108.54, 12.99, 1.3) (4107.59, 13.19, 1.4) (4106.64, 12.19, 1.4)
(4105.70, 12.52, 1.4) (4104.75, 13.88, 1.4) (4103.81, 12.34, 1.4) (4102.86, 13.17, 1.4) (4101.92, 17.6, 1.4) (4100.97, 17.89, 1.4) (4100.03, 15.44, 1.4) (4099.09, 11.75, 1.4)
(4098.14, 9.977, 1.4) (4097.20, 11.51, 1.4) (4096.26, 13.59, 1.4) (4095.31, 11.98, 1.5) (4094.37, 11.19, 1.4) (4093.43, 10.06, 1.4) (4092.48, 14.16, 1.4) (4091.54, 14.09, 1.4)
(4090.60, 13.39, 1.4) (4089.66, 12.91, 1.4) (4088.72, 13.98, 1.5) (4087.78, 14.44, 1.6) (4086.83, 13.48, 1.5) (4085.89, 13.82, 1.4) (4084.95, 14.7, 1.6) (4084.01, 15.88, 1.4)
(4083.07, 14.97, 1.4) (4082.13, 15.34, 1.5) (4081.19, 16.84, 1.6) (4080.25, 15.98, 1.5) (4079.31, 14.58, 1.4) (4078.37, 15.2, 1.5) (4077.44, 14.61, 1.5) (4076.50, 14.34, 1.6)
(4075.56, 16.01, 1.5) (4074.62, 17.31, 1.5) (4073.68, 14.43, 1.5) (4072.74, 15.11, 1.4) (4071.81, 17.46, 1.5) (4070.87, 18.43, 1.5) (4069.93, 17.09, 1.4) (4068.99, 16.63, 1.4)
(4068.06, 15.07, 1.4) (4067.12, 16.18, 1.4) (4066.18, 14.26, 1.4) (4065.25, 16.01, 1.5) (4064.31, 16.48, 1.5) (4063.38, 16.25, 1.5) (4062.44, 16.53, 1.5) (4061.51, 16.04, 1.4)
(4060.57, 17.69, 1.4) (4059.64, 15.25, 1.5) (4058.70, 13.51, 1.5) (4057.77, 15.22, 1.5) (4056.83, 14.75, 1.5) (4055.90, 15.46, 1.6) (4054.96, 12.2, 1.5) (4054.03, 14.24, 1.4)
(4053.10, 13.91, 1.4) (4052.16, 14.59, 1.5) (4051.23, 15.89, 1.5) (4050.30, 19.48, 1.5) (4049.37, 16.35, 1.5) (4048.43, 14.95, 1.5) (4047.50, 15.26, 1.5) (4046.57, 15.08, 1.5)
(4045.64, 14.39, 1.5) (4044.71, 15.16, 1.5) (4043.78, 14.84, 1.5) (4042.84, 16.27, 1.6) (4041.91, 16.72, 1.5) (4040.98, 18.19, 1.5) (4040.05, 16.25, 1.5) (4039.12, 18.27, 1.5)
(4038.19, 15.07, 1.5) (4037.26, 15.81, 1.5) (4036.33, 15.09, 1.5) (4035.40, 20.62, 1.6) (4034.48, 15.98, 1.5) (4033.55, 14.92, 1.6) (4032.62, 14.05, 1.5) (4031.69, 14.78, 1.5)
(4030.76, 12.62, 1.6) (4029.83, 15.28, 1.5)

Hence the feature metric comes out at 0.16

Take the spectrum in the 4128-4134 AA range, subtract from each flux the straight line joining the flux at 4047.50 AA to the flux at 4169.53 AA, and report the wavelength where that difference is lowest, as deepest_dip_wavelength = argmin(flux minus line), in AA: 4129.40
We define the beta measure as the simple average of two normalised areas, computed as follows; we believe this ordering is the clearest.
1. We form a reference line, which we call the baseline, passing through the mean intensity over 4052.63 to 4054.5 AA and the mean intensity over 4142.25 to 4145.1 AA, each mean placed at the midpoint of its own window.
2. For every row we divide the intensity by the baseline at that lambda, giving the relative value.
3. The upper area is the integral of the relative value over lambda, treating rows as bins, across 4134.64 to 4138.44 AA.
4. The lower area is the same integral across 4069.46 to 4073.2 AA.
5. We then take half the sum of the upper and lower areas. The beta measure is 4.5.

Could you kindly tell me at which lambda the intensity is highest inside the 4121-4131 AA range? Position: 4128.45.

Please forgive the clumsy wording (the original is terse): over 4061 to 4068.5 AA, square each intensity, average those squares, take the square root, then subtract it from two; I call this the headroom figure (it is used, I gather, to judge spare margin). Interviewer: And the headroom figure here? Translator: -13.9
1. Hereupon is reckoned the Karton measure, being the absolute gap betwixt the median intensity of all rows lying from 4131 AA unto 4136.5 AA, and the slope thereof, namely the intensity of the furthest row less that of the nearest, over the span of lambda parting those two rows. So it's 14.4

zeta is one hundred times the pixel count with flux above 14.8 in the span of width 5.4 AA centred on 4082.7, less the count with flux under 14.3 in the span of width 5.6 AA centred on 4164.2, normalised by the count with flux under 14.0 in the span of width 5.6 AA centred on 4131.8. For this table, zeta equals 500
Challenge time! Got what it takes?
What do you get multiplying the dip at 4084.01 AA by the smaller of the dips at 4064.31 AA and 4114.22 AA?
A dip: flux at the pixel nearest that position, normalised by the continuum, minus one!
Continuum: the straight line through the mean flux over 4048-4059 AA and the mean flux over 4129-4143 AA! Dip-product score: -0.005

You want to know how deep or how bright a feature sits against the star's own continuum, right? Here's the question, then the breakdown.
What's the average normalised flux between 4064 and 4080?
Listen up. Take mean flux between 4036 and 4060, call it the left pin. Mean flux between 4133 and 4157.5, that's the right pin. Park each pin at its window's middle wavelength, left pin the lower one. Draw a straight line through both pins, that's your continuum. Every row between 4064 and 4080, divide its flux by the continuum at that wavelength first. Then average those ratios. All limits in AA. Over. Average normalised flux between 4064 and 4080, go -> 1.03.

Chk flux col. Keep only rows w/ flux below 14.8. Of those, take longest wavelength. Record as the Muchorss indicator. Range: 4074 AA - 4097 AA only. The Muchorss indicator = 4096.26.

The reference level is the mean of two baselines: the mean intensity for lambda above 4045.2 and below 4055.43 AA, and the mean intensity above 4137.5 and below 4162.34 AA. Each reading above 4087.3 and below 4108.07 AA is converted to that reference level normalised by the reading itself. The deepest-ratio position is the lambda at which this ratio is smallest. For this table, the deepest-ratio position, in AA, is 4100.97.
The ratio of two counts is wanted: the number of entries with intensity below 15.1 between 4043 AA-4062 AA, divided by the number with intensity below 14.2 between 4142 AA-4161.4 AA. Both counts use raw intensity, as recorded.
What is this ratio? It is 2.5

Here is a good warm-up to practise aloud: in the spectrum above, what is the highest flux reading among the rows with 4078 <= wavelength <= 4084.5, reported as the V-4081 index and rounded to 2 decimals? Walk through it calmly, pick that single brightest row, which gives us 16.84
